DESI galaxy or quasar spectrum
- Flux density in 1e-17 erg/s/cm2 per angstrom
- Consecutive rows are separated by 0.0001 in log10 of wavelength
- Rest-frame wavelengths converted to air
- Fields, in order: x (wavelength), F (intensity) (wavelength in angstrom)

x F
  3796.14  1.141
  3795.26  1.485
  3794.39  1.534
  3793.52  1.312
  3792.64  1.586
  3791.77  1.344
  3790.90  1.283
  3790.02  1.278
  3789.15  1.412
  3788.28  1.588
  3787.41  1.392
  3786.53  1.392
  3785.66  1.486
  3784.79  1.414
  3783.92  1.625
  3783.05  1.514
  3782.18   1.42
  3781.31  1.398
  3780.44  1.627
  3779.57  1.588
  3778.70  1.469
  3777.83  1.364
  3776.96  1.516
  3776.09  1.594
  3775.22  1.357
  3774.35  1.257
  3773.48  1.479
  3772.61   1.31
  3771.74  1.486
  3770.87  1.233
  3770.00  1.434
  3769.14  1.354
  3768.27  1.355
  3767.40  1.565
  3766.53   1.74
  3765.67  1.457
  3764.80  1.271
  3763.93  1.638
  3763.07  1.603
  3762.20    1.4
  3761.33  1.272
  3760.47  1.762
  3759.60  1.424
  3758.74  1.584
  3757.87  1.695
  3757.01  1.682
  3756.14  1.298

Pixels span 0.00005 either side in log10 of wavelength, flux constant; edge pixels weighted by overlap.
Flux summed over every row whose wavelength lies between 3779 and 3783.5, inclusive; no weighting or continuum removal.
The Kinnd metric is 7.55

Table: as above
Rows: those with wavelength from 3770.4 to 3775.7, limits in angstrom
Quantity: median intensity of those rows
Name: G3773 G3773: 1.33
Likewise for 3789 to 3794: 1.33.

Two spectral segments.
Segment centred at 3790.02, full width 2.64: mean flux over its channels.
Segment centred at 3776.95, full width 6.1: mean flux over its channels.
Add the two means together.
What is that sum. 2.77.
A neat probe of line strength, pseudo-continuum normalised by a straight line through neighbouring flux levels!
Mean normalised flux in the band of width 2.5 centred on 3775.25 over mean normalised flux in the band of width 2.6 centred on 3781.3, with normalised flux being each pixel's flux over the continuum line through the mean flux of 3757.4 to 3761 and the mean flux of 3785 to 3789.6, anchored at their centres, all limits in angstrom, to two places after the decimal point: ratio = 0.93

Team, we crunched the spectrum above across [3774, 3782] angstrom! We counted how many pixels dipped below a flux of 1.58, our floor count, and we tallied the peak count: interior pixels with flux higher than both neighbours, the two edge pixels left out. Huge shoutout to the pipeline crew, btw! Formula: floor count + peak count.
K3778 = 8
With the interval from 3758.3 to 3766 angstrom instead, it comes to 7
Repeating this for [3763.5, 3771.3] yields 9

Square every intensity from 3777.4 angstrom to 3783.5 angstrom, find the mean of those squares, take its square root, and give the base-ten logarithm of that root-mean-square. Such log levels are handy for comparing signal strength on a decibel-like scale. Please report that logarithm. 0.172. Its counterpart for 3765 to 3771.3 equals 0.163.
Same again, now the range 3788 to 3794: 0.148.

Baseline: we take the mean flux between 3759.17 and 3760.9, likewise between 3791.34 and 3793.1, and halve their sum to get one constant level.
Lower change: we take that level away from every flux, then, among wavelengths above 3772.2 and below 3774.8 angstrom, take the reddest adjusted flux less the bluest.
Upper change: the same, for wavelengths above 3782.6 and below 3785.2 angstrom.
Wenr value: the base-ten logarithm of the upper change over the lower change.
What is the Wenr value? 0.28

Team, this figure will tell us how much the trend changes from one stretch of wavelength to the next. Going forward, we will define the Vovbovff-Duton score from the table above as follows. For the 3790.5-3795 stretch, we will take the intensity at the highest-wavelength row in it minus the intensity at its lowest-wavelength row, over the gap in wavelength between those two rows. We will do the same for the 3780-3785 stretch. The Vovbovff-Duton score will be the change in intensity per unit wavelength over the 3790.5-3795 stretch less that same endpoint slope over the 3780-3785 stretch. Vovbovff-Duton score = 0.12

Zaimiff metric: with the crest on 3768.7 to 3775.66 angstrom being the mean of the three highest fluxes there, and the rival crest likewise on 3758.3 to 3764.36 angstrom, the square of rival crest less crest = 0.041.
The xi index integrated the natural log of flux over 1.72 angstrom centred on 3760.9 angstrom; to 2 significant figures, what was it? 0.70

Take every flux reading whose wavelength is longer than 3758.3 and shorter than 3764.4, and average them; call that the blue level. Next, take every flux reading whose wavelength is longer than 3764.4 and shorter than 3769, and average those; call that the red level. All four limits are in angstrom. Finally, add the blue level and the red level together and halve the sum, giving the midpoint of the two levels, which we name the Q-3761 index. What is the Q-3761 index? 1.50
